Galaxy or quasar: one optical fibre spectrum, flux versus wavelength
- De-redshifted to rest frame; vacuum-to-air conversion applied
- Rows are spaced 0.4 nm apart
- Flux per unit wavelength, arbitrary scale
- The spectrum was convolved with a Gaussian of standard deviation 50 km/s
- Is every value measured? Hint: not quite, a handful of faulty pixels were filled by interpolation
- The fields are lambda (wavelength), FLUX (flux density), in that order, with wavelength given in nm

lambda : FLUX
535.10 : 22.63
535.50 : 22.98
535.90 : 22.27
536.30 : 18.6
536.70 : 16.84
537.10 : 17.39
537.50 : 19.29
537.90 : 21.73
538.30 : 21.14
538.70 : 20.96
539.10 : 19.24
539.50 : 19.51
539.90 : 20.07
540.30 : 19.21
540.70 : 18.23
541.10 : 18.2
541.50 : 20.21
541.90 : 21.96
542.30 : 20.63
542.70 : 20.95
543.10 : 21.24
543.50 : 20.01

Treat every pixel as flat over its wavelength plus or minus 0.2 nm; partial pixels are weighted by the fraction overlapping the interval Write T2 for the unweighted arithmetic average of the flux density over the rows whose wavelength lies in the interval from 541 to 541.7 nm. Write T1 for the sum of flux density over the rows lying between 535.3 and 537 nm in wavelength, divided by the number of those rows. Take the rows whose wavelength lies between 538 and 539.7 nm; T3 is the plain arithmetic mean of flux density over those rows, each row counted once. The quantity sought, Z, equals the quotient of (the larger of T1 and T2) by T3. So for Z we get 1.00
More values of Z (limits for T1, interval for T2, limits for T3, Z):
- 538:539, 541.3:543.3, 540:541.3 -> 1.13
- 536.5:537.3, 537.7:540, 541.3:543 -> 0.98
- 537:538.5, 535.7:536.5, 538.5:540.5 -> 1.03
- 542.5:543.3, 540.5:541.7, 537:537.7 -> 1.15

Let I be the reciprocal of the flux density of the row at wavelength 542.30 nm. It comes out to 0.0485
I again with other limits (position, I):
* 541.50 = 0.0495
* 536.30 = 0.0538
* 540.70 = 0.0549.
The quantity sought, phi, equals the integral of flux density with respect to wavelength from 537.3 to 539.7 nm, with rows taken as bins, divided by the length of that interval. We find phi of 20.3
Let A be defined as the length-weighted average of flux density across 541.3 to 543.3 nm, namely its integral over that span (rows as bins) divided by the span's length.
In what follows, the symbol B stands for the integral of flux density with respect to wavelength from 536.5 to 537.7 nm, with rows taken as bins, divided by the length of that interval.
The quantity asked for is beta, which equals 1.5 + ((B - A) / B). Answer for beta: 1.32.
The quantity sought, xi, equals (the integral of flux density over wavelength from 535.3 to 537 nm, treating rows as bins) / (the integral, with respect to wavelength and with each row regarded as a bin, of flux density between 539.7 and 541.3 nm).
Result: 1.12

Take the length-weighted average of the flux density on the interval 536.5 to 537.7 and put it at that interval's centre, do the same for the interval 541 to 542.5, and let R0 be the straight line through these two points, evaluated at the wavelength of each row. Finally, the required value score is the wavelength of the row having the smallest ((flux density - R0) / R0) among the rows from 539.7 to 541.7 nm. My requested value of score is 541.10 nm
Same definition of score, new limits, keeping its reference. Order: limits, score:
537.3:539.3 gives 539.10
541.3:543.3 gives 542.30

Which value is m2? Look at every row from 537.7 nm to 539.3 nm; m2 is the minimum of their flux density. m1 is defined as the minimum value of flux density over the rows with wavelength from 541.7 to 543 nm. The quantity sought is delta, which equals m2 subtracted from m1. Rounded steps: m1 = 20.63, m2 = 19.24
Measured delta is 1.4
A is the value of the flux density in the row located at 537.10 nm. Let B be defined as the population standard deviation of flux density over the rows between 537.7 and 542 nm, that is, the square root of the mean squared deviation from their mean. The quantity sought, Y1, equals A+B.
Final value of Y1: 19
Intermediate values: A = 17.39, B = 1.2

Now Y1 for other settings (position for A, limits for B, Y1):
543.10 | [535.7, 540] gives 23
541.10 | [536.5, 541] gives 20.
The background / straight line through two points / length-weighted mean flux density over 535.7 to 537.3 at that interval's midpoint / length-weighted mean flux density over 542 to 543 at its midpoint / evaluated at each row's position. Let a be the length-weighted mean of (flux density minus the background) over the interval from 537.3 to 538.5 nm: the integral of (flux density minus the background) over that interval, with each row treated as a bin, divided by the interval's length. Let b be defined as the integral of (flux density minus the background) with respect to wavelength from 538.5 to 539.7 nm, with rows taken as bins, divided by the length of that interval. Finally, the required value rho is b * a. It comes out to 0.3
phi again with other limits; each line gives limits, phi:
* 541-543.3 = 20.6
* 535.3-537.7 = 19.6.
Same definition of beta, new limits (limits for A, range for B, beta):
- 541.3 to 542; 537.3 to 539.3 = 1.48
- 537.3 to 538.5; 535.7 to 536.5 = 1.49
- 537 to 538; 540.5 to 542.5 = 1.52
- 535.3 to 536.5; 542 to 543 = 1.48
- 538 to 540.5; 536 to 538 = 1.43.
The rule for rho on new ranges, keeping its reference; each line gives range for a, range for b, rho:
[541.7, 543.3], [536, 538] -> 0.0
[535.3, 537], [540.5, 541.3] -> -2.9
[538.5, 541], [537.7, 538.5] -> -1.0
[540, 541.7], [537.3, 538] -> -1.5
